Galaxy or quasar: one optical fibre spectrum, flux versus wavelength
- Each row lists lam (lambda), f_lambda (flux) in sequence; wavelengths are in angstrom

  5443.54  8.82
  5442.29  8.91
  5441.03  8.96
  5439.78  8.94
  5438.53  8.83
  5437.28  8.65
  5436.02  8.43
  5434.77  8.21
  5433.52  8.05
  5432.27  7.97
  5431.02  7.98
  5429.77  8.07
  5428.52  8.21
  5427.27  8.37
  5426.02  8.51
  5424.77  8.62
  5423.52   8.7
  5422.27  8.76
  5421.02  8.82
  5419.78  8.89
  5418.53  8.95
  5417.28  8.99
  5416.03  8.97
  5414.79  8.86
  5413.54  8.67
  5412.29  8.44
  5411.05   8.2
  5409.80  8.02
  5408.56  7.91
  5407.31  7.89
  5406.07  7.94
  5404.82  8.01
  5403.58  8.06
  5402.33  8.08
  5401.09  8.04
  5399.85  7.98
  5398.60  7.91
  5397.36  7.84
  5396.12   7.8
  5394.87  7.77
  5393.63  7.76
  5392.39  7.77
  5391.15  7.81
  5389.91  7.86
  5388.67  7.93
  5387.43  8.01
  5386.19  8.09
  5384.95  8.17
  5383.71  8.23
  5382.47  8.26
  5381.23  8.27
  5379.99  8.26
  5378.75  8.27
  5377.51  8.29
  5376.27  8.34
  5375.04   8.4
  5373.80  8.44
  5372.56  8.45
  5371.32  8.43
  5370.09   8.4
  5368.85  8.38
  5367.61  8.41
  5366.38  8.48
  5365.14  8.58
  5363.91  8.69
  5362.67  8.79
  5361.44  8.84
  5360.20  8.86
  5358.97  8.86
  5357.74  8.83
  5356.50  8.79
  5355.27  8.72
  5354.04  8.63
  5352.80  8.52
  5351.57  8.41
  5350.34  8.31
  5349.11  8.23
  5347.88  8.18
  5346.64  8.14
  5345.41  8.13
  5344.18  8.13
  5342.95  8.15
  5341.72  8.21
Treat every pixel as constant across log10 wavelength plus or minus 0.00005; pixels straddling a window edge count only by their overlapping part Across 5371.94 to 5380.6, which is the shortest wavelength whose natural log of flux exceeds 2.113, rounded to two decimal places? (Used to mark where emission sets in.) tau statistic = 5372.56 angstrom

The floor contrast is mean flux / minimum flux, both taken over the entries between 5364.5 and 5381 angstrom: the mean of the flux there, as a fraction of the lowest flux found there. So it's 1.02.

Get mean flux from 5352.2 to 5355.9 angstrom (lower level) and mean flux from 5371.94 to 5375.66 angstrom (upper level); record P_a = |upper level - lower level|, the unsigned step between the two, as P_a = 0.2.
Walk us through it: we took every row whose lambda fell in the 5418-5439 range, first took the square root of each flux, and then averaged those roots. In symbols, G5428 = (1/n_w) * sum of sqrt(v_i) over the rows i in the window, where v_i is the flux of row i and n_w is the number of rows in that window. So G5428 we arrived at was 2.91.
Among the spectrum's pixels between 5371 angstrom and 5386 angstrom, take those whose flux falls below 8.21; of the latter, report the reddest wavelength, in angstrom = 5384.95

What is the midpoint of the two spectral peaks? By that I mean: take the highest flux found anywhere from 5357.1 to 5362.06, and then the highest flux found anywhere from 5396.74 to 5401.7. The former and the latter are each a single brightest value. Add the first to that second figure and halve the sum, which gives 8.45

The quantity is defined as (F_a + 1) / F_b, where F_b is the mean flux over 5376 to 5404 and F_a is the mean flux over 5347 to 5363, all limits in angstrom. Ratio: 1.20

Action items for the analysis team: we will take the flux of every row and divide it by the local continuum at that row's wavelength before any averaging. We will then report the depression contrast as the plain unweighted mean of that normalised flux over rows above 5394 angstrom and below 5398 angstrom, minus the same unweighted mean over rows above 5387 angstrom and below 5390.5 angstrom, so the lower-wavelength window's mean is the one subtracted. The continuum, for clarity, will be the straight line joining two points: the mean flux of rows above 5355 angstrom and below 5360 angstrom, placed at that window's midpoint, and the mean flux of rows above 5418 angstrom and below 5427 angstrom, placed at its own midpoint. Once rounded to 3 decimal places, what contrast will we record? -0.014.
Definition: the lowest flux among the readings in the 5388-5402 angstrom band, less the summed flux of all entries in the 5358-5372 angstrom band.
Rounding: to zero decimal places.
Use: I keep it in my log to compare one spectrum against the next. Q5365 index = -87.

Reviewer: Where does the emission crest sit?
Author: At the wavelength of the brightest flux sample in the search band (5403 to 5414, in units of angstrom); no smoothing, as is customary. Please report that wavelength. 5413.54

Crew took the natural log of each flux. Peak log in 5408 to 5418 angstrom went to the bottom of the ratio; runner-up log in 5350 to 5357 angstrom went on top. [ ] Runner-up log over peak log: 0.99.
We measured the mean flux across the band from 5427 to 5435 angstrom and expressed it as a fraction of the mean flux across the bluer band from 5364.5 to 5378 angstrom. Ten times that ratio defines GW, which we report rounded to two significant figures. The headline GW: 9.6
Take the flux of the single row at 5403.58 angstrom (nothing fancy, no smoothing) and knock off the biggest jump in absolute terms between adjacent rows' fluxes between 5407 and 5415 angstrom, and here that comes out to 7.82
